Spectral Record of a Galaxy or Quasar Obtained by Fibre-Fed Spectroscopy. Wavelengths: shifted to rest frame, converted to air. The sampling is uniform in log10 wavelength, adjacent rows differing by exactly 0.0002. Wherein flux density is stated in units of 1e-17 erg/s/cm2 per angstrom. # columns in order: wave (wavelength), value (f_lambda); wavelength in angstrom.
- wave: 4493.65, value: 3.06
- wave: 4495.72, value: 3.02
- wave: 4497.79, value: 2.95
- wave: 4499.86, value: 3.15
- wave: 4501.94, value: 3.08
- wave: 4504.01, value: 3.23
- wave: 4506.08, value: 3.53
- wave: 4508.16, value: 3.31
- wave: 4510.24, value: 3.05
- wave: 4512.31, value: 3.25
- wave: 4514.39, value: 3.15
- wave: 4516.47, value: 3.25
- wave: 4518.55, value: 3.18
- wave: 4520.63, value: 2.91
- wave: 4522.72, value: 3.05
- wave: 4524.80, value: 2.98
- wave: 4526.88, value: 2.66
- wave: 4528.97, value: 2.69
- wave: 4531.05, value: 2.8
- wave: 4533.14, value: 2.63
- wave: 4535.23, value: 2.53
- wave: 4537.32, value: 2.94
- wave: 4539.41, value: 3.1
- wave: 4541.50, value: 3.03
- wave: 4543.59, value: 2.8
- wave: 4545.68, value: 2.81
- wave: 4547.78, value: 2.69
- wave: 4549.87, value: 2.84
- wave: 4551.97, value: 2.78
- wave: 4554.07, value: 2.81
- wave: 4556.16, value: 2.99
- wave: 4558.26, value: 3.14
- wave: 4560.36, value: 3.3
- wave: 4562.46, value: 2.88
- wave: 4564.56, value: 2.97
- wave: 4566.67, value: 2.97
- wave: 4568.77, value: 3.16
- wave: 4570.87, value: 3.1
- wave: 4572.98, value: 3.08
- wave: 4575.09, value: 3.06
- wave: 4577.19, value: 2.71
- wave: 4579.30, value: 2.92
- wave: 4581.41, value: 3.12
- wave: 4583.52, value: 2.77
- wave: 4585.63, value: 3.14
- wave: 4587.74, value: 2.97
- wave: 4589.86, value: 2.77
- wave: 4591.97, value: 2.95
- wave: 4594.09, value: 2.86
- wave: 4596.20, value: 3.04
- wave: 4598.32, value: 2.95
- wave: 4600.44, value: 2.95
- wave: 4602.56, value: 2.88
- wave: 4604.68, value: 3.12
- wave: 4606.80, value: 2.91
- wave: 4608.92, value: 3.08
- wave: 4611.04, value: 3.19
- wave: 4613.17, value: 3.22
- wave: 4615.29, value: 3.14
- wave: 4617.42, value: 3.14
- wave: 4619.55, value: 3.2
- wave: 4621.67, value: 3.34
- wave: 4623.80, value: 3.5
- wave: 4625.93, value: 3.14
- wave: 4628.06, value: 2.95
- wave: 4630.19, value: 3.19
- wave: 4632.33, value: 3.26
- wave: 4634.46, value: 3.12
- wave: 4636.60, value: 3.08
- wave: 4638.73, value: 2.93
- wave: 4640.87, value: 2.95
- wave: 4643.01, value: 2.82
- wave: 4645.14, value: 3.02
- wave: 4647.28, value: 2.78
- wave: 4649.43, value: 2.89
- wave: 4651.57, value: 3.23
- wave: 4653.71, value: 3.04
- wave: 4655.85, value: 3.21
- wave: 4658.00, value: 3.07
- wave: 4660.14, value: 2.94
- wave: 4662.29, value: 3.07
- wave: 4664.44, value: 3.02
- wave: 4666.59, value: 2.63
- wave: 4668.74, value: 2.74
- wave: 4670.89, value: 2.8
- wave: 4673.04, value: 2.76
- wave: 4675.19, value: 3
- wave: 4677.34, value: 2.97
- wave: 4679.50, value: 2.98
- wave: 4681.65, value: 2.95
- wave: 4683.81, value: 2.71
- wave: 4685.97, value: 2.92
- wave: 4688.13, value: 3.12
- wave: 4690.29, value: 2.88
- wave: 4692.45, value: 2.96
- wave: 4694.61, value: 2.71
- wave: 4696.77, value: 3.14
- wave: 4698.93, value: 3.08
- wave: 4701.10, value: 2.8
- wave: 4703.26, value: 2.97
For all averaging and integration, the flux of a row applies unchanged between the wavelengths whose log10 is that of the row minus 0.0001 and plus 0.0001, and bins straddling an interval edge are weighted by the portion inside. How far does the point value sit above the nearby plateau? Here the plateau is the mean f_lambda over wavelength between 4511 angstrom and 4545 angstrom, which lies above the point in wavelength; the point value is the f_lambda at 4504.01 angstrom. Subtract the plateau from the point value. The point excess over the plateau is 0.30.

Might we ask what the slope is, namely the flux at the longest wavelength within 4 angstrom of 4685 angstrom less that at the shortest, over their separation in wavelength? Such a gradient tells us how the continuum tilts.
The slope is 0.03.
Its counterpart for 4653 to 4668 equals -0.03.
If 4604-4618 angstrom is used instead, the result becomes 0.00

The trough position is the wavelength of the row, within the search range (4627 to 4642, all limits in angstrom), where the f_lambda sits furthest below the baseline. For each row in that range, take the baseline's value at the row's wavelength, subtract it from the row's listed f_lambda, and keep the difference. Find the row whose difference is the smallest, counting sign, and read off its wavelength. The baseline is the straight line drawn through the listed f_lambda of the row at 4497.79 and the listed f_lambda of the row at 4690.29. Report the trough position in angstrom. 4638.73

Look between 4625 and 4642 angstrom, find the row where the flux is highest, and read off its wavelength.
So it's 4632.33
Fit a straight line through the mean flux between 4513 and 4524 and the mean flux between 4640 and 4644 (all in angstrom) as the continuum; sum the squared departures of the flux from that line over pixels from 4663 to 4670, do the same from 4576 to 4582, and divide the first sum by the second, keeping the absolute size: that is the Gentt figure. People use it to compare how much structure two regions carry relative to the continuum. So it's 0.8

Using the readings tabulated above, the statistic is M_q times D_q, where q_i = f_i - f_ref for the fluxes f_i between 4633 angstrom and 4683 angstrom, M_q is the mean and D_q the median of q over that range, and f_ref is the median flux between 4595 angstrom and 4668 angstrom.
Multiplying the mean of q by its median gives 0.0113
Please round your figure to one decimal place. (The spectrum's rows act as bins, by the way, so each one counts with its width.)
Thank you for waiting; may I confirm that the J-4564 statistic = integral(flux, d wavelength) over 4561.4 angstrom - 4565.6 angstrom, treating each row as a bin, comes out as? 12.3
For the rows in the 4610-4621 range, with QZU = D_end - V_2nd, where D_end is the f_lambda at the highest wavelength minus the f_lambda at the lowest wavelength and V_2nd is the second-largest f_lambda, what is -3.2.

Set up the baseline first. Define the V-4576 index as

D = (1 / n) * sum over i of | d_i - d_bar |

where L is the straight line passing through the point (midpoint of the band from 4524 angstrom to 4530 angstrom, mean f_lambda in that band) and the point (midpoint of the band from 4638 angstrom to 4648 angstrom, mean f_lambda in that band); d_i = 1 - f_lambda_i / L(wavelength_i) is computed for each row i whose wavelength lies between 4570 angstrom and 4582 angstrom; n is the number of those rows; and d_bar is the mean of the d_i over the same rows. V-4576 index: 0.044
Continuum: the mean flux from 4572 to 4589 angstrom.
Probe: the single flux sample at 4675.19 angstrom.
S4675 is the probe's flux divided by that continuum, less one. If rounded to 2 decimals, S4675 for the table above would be 0.01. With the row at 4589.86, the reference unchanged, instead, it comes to -0.07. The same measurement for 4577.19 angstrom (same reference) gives -0.09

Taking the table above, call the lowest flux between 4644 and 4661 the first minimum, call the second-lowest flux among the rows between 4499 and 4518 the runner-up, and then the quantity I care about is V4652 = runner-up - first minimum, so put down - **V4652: 0.30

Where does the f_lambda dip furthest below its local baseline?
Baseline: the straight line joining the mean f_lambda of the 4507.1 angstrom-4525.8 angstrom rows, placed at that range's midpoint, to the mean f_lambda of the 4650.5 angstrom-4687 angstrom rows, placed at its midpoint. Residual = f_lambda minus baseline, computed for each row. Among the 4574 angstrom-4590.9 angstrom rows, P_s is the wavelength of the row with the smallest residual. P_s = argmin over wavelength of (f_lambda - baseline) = 4577.19 angstrom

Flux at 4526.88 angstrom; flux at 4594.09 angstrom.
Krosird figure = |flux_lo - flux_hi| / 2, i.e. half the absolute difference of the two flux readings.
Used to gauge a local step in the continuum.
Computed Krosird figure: 0.10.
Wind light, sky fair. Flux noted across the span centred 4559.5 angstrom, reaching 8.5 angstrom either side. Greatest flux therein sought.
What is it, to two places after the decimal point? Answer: 3.30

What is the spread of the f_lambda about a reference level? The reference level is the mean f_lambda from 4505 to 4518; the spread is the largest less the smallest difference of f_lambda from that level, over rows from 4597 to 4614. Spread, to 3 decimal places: 0.340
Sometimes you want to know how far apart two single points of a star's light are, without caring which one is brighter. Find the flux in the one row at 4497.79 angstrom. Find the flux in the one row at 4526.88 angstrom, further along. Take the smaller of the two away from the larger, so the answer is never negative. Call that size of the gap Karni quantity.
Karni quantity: 0.29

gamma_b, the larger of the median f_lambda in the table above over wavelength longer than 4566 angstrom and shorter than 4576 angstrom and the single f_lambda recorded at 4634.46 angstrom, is 3.12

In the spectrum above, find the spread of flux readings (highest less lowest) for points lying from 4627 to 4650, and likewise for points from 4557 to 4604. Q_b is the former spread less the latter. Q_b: -0.11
